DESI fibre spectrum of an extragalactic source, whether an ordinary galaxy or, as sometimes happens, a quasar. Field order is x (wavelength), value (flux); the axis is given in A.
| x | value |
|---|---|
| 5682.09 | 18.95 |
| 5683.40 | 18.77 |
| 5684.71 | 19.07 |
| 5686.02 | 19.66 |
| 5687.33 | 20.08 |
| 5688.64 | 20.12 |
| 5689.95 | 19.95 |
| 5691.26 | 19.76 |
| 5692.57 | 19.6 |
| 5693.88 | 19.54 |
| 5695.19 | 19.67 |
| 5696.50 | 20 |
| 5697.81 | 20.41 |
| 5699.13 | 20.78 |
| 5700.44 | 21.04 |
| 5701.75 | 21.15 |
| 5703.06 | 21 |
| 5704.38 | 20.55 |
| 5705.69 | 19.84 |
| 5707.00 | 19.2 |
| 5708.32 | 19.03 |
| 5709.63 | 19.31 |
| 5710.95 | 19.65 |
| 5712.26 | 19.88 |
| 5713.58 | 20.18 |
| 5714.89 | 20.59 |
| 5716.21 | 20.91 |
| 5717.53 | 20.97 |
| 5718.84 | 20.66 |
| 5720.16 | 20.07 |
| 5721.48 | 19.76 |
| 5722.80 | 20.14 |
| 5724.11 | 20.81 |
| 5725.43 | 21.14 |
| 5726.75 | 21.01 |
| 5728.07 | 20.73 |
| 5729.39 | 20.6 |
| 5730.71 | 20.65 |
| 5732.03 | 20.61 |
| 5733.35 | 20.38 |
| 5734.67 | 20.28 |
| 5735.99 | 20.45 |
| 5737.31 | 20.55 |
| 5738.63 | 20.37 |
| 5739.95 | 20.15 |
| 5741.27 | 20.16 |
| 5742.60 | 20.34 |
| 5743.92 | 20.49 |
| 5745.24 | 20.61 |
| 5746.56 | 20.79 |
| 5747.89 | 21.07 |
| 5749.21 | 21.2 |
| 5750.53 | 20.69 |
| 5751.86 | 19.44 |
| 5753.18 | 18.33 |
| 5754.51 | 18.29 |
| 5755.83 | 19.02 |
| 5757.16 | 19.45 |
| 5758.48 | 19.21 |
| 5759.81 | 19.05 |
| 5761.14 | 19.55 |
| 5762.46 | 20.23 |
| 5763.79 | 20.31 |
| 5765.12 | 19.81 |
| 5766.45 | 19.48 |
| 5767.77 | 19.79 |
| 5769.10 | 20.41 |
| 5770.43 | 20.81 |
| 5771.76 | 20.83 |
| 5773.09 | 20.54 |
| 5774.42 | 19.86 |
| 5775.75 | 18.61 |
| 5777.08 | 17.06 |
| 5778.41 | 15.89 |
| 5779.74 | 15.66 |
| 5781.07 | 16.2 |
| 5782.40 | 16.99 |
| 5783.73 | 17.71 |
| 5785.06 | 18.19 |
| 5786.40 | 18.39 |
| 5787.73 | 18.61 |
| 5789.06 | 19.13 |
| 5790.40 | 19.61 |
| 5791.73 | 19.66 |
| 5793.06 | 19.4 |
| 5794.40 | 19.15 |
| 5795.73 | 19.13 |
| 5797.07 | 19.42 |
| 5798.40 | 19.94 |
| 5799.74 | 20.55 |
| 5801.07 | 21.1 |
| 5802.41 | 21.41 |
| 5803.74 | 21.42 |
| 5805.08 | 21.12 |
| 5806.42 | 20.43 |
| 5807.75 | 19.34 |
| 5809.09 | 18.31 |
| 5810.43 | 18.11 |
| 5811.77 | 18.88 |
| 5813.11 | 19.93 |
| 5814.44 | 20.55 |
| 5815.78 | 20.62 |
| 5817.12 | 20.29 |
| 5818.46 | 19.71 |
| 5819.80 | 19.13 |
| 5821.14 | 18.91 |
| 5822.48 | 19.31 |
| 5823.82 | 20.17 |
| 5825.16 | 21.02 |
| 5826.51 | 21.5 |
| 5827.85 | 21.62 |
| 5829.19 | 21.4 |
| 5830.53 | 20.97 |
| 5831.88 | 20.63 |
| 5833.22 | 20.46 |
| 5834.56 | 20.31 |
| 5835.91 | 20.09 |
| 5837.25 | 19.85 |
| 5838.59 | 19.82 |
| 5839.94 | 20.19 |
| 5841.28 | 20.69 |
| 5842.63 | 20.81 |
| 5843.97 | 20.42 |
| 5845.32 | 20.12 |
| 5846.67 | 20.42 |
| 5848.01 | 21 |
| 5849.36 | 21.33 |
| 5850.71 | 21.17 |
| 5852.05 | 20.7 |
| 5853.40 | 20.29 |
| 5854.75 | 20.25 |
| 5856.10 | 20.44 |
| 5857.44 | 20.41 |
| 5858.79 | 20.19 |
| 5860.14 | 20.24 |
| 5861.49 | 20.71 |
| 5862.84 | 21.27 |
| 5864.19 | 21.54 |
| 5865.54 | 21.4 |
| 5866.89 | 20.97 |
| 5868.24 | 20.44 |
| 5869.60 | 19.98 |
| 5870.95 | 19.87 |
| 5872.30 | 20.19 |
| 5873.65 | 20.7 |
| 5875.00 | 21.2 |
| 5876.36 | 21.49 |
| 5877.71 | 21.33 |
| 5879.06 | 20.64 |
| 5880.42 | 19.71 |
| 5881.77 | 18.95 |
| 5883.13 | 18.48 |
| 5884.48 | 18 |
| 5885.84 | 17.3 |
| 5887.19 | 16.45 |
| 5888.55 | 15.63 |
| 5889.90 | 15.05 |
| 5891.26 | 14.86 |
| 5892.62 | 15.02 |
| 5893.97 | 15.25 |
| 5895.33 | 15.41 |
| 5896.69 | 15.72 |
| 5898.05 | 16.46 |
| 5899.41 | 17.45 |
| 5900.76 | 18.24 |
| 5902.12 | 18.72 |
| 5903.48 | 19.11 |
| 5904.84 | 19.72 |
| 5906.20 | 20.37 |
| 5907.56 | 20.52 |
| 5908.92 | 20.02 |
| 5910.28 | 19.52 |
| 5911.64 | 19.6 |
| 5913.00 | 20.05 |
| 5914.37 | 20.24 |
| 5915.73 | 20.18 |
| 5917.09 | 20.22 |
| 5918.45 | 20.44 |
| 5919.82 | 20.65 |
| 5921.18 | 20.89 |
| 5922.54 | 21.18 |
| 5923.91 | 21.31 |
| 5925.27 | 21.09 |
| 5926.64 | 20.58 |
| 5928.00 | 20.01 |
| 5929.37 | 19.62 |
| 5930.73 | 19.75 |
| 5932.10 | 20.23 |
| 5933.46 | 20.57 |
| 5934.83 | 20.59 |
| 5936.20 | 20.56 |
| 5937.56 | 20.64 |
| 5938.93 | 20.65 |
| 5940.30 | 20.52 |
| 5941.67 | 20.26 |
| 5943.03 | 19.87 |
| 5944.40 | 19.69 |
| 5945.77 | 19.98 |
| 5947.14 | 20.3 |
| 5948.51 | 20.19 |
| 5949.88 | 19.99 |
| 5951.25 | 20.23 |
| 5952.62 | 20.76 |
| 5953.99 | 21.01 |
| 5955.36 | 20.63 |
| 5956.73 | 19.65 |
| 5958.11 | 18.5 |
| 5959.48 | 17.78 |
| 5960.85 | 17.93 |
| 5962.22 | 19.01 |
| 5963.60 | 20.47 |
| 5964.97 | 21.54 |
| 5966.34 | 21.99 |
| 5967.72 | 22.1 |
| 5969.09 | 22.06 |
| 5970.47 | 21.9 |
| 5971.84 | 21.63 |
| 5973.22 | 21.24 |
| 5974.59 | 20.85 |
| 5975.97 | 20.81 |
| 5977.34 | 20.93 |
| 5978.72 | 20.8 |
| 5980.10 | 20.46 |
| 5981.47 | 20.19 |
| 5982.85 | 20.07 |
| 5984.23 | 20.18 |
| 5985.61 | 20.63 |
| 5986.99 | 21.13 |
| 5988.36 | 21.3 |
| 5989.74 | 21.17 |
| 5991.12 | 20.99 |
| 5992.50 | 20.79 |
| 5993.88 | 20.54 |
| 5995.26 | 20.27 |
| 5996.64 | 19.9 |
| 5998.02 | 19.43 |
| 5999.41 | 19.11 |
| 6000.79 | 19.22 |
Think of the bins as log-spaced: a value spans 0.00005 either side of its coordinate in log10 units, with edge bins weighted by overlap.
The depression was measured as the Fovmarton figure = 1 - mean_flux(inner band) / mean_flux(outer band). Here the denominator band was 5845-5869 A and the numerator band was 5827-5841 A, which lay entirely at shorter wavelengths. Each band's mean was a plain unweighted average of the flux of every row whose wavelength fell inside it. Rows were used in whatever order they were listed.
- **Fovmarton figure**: 0.01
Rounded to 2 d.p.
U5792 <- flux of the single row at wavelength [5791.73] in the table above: 19.66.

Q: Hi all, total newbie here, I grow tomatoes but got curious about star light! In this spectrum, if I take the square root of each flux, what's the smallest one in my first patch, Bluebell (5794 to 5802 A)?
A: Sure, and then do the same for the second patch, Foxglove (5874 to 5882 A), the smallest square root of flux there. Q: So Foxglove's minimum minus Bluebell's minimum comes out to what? -0.02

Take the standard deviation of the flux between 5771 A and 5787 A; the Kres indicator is 1.7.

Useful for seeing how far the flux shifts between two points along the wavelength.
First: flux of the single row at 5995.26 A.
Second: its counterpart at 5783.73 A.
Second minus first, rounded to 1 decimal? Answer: -2.6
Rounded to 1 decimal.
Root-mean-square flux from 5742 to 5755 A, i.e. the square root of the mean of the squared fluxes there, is 20.2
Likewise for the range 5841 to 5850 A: 20.7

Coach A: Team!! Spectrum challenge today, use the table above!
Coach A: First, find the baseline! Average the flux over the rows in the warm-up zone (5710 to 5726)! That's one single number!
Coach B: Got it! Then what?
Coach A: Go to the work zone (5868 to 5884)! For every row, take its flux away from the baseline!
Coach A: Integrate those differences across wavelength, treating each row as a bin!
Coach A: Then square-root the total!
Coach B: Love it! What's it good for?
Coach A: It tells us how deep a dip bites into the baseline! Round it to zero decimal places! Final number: 2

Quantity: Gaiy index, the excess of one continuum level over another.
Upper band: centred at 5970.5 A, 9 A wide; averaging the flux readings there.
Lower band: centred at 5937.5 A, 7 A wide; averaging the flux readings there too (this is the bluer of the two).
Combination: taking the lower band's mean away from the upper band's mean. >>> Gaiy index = 1.1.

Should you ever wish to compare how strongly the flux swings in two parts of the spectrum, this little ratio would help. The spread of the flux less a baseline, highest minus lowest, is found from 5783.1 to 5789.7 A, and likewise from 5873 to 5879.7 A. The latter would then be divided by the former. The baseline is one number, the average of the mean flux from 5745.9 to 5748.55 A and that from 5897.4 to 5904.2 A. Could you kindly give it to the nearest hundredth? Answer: 0.60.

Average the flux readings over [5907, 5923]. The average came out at 20.3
